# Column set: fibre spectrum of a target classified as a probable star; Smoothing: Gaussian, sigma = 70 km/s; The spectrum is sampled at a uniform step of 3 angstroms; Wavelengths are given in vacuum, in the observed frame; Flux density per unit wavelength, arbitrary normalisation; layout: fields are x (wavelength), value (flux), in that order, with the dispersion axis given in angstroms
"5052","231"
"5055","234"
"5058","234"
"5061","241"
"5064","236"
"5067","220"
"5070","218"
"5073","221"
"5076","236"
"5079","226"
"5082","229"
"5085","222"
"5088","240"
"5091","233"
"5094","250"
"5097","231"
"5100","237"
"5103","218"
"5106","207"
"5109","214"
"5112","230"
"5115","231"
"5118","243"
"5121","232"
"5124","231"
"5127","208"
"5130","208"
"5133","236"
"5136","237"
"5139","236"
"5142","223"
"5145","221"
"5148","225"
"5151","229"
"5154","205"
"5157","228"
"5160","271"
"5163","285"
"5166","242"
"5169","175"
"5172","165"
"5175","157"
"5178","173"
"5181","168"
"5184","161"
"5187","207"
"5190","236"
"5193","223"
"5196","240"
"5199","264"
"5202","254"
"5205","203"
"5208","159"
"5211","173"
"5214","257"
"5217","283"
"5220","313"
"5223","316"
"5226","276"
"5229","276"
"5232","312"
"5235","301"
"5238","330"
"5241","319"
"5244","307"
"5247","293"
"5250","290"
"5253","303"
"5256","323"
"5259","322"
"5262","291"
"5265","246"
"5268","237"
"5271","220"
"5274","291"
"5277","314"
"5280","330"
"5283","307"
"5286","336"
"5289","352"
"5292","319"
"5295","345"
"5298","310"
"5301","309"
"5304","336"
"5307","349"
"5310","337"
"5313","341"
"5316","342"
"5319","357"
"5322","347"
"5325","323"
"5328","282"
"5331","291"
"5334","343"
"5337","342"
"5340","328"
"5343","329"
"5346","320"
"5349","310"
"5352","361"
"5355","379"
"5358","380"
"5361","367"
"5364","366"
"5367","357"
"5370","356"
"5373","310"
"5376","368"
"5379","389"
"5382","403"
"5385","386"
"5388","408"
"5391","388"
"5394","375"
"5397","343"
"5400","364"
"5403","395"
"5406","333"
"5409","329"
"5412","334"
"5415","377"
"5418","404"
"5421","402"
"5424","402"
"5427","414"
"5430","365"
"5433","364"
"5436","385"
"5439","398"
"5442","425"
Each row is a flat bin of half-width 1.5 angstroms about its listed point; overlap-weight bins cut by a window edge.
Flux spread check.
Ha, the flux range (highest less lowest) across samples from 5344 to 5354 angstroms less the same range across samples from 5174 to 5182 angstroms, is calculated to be 35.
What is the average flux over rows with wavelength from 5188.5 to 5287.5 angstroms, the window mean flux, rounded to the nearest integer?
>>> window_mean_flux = 277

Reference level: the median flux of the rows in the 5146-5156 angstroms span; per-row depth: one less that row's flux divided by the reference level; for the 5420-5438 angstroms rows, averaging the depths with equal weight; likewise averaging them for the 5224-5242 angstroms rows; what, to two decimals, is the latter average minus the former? 0.38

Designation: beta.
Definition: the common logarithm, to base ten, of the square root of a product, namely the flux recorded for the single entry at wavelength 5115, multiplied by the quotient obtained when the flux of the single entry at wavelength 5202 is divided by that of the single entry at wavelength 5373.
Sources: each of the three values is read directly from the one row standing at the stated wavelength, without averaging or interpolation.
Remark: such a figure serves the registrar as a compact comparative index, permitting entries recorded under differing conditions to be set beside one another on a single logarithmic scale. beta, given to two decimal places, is 1.14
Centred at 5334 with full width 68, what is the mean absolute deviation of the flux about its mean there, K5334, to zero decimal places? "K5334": 20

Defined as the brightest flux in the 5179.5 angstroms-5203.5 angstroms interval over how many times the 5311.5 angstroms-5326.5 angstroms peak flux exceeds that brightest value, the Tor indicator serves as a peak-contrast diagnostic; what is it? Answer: 195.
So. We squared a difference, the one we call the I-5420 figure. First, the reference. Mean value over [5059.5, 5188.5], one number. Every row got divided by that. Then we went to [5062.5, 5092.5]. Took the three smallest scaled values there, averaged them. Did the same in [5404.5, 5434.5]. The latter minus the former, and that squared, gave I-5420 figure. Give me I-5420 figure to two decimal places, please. 0.26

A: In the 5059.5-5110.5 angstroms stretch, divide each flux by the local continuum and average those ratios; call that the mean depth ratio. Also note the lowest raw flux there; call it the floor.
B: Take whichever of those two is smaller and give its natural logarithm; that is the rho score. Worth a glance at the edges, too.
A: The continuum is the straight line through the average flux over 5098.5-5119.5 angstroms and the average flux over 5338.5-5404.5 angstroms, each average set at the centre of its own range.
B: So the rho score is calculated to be 0.07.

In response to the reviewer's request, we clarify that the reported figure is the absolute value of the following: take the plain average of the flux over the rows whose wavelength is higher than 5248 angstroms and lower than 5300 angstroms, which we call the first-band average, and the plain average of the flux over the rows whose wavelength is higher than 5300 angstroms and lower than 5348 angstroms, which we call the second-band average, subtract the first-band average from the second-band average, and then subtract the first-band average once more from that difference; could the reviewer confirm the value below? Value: 274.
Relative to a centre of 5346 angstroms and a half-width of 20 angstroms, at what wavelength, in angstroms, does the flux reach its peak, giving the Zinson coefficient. 5358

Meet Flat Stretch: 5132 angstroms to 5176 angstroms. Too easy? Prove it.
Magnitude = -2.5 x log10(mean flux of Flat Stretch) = -5.87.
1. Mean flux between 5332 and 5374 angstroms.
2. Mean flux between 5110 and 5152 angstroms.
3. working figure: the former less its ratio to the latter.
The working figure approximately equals 345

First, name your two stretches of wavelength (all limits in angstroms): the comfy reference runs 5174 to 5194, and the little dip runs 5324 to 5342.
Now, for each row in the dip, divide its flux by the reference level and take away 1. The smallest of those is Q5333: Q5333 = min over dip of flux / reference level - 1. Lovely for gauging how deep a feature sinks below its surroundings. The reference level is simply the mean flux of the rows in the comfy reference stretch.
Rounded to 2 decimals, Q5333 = 0.49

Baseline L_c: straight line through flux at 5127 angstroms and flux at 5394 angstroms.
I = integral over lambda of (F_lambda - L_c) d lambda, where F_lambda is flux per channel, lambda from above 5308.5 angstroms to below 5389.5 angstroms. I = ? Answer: 171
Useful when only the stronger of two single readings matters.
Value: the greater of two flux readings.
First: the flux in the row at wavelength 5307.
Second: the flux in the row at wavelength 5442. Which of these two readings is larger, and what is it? 425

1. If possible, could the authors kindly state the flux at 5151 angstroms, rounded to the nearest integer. 229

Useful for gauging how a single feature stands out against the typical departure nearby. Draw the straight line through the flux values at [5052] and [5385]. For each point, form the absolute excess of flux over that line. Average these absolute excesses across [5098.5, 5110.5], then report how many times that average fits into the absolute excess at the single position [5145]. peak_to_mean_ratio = 1.46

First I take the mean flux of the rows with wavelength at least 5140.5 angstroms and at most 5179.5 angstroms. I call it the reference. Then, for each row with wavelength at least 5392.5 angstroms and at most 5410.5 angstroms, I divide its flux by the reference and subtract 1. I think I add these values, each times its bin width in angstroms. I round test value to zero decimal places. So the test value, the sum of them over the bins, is 12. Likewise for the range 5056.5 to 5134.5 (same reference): 5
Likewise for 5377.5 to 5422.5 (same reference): 33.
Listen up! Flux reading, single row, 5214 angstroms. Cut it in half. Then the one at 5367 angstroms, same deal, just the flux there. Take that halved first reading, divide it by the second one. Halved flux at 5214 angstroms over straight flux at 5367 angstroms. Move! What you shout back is 0.36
